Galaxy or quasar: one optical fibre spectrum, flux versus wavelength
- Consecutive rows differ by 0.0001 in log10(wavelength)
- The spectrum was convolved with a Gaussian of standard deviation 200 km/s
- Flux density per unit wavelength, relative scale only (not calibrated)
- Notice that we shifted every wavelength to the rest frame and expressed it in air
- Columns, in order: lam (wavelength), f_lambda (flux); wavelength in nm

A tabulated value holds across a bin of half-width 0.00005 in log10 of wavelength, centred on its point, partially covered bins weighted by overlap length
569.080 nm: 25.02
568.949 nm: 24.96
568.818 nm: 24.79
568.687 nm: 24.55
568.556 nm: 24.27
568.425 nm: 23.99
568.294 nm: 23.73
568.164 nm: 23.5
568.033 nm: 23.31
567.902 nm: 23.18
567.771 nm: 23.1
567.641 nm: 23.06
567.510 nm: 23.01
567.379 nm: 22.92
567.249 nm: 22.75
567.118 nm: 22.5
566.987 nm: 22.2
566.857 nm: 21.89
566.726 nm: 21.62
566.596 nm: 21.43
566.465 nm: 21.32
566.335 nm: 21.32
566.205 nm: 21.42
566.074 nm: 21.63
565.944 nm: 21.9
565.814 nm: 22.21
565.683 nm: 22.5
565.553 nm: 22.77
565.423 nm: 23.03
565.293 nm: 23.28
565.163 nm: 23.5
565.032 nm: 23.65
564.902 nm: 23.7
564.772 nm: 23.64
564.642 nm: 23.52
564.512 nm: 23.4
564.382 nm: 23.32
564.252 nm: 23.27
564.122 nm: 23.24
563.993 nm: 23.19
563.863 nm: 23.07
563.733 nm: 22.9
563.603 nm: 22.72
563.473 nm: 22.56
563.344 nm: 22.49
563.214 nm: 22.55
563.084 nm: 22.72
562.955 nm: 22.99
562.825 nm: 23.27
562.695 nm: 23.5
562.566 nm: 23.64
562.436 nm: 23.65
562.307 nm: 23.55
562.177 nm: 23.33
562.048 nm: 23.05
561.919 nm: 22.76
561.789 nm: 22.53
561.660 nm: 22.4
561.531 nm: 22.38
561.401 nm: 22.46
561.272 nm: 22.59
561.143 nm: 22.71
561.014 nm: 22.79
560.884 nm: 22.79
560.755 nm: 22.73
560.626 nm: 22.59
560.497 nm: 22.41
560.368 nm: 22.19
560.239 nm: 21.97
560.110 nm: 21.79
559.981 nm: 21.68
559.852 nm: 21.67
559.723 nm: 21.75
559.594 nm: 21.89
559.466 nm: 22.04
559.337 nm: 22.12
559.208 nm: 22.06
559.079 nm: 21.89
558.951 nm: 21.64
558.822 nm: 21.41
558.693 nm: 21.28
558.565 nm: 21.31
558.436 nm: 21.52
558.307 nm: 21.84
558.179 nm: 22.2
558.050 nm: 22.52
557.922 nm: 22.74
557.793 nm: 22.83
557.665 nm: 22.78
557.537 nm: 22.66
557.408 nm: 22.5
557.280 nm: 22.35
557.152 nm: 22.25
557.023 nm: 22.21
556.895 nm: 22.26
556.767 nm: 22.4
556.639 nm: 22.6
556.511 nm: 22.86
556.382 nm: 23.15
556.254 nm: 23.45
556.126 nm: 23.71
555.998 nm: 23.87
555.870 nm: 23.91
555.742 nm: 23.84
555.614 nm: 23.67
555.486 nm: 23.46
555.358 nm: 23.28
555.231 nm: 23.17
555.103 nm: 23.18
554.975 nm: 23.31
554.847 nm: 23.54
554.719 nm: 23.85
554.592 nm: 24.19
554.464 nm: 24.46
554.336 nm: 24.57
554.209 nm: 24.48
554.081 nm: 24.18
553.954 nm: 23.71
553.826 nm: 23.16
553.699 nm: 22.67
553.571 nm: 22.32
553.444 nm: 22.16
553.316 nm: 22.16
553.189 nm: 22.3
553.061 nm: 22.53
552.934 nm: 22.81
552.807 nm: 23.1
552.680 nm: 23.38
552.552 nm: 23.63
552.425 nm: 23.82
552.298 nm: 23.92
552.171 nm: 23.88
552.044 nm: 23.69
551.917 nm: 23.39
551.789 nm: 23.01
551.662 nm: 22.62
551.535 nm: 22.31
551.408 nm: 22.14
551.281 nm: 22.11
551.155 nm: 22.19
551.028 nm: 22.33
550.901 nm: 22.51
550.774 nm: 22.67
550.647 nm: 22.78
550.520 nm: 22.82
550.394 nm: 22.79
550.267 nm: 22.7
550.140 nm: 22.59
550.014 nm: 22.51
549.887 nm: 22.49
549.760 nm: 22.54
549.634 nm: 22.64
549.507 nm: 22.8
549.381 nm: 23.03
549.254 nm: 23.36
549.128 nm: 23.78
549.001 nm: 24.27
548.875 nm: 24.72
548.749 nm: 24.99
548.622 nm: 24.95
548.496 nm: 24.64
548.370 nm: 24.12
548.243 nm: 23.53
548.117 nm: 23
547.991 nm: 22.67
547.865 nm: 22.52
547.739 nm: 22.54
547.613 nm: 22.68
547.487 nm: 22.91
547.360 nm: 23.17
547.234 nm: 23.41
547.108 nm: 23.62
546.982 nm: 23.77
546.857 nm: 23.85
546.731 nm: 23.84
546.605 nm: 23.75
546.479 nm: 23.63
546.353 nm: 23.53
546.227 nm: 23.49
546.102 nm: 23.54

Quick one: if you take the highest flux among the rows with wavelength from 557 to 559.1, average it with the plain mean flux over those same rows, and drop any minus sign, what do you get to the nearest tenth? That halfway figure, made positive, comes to 22.5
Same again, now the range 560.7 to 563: 23.3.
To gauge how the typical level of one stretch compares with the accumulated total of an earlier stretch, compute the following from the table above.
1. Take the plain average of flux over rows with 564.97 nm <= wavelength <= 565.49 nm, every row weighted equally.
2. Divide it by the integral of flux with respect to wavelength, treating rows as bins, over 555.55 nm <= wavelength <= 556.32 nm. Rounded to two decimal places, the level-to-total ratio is 1.28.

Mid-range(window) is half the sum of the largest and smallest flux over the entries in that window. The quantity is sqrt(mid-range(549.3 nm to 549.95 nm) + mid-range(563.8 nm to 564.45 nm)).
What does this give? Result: 6.78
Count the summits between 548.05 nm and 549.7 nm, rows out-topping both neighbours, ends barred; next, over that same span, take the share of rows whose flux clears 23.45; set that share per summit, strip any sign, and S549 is 0.6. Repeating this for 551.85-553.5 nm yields 0.4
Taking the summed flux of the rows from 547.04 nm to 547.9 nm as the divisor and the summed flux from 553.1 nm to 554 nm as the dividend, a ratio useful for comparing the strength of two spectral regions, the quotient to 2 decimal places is 0.99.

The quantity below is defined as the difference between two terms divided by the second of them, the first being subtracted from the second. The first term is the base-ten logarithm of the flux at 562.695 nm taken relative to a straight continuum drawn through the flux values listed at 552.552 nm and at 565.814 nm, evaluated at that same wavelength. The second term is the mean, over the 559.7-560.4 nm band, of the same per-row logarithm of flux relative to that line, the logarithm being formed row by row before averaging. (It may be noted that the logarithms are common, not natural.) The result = 2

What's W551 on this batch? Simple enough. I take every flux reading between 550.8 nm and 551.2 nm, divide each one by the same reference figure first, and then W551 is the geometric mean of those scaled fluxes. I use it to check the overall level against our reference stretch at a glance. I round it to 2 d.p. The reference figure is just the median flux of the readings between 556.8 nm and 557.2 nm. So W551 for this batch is 1.00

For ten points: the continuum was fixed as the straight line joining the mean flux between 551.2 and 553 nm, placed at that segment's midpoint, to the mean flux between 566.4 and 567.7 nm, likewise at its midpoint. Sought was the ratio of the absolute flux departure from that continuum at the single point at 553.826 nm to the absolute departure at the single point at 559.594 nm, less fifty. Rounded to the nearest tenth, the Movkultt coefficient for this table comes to -49.8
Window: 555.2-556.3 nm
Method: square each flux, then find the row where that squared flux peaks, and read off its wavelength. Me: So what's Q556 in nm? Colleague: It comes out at 555.870 nm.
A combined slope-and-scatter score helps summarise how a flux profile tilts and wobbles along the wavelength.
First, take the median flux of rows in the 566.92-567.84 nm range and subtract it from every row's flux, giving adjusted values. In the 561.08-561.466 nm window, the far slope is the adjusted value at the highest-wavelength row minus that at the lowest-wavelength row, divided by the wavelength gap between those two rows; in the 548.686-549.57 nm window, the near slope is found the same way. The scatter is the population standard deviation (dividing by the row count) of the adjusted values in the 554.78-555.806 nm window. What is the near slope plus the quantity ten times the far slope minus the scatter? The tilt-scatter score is -12.8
